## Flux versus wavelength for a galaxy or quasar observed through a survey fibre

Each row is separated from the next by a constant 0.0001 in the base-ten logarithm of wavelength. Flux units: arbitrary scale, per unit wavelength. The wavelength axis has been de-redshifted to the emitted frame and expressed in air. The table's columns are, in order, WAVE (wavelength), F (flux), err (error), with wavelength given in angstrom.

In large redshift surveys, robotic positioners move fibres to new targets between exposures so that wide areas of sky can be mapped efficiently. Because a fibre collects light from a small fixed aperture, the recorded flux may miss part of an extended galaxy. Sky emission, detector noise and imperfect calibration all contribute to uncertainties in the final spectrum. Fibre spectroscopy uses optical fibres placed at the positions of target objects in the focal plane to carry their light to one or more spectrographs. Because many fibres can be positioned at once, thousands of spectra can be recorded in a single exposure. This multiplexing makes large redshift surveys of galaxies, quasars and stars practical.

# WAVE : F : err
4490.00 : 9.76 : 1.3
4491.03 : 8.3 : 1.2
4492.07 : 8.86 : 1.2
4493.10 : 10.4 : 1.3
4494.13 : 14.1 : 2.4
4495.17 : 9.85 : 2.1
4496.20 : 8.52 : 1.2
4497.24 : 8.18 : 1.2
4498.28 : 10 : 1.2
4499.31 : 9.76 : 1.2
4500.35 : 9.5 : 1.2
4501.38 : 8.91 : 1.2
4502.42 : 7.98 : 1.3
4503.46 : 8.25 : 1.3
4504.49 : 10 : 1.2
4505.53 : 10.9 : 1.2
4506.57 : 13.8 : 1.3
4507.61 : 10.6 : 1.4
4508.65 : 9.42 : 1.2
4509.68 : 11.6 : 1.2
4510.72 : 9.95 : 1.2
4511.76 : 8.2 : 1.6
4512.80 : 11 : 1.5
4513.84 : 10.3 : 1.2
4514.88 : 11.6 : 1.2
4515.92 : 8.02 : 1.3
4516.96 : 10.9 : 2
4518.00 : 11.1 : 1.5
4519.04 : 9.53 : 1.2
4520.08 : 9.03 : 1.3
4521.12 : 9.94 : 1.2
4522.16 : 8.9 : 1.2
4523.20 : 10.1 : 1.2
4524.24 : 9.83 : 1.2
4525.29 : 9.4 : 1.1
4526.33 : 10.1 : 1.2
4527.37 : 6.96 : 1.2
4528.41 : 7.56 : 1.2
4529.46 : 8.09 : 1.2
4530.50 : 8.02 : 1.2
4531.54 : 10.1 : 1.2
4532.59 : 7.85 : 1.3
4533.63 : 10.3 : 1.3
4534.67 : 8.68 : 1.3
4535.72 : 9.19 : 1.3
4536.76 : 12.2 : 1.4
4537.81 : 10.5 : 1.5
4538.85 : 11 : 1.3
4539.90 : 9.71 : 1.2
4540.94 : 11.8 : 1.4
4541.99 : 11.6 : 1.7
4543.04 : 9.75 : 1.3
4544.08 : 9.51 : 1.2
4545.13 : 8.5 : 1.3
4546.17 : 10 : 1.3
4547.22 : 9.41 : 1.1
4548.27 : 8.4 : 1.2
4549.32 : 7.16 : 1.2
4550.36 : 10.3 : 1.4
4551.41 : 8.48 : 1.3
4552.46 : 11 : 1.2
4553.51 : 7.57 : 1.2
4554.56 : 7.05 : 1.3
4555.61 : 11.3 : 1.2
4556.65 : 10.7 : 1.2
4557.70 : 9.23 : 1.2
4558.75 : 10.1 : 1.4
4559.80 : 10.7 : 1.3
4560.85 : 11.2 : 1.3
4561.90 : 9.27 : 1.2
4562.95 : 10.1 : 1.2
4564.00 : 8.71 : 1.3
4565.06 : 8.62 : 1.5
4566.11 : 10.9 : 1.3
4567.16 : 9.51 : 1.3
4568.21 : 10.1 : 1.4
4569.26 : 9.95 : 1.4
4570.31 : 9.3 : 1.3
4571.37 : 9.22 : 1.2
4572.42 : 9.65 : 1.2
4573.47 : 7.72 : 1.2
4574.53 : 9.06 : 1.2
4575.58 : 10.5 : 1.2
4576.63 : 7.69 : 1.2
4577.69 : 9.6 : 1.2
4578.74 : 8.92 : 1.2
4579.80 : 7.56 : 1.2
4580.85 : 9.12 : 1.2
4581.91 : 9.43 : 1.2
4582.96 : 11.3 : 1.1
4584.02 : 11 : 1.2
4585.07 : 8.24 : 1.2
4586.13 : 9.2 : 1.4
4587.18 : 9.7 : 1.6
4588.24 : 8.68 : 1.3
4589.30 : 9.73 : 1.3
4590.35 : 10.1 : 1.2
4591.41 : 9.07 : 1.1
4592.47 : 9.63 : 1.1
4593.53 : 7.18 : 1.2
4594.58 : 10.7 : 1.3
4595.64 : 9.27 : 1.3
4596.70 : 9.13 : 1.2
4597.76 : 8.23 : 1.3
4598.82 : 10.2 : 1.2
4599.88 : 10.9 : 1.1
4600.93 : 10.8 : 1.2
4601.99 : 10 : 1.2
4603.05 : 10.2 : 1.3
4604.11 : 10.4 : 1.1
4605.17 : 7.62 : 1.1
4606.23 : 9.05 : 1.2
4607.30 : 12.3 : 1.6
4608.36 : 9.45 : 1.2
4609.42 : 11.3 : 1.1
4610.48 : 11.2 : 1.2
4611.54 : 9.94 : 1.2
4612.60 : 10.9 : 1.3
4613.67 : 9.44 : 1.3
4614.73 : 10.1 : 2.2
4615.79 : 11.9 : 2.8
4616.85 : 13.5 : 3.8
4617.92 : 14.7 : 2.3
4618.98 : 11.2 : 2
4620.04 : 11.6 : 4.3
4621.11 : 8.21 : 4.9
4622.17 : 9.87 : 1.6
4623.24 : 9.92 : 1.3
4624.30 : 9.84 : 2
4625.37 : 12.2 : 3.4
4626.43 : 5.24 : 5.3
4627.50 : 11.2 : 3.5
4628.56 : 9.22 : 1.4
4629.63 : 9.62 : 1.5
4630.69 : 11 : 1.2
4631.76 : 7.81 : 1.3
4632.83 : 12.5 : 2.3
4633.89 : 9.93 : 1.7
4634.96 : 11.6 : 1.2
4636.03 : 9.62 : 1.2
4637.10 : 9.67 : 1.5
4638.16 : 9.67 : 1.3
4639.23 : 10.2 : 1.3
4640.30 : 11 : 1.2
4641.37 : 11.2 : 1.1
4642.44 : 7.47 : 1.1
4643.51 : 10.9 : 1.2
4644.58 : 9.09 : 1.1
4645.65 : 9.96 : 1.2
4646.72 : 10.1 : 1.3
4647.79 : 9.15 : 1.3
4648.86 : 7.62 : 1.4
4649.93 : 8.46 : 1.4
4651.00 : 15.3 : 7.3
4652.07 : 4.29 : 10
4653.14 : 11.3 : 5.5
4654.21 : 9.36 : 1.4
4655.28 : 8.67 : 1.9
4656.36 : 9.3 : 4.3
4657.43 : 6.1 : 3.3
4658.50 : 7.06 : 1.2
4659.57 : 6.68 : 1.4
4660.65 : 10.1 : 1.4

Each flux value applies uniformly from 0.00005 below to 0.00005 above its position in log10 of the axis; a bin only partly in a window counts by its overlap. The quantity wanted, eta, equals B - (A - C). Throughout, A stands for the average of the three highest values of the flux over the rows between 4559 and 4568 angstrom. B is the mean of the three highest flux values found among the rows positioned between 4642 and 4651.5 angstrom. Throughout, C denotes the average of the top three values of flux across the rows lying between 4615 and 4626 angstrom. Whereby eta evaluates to 15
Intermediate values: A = 10.9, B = 12.10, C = 13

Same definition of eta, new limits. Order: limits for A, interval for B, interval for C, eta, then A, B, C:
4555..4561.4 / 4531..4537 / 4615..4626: 13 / 11.1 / 10.87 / 13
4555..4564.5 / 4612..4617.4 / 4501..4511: 13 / 11.1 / 12.10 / 12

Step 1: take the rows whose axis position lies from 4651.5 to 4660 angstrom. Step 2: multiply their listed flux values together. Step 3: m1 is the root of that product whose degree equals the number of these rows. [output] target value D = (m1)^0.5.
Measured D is 2.75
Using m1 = 7.5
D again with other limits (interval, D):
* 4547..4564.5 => 3.06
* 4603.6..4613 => 3.19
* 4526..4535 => 2.92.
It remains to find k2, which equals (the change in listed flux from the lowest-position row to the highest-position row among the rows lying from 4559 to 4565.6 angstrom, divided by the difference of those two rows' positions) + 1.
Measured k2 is 0.60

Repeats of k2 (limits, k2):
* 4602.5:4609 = 0.86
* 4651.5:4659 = 1.43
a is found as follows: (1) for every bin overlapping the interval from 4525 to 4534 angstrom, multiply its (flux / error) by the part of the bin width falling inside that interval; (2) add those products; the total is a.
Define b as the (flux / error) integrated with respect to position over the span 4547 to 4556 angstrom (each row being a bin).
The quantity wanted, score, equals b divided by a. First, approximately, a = 64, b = 65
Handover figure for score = 1.01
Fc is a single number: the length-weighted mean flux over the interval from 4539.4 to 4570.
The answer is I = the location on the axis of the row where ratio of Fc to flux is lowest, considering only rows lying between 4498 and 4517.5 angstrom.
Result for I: 4506.57 angstrom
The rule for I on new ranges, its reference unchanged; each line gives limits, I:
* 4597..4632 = 4617.92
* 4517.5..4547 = 4536.76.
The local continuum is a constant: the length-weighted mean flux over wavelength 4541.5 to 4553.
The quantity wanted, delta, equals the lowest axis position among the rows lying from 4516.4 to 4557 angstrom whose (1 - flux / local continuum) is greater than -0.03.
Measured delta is 4519.04 angstrom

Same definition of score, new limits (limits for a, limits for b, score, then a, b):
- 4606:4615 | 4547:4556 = 0.90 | 72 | 65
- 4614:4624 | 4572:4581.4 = 1.45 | 48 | 69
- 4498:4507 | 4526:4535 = 0.87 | 72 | 63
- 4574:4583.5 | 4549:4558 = 0.91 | 74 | 67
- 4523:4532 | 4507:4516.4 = 1.10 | 67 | 74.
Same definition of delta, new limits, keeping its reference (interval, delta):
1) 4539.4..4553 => 4539.90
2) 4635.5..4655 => 4636.03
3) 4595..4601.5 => 4595.64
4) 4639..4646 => 4642.44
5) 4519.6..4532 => 4520.08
